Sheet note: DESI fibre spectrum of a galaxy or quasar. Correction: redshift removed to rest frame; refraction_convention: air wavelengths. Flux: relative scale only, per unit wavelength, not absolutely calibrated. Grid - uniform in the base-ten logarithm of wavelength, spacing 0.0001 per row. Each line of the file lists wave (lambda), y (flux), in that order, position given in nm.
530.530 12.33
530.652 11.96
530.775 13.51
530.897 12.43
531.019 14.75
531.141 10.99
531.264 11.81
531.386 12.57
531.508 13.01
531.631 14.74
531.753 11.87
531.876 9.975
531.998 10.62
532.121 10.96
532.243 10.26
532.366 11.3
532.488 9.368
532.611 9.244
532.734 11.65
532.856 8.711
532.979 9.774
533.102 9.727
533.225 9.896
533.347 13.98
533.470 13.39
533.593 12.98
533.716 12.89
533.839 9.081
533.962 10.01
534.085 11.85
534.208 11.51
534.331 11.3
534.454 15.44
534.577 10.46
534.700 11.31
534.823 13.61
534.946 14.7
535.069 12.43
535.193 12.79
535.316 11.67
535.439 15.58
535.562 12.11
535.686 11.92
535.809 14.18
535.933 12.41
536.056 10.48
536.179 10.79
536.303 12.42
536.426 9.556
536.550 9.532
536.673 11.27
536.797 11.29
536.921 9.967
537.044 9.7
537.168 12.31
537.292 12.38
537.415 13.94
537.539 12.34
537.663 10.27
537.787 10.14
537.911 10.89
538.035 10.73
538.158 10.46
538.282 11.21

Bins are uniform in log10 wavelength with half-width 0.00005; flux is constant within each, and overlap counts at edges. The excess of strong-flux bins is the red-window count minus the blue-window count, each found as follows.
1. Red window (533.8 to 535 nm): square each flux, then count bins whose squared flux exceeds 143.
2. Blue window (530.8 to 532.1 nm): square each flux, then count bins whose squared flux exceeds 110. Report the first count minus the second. -6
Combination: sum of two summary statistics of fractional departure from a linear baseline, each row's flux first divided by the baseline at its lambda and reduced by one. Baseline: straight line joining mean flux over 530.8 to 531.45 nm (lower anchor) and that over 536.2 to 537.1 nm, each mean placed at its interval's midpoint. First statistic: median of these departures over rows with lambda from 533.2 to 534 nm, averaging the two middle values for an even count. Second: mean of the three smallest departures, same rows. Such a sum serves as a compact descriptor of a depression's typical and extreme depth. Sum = -0.06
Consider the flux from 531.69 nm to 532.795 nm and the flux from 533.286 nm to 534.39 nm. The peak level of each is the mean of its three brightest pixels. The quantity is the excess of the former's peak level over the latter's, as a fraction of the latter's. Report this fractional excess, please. -0.14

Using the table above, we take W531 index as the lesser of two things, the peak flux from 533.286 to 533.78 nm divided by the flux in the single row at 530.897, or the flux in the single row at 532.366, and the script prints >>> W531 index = 1.1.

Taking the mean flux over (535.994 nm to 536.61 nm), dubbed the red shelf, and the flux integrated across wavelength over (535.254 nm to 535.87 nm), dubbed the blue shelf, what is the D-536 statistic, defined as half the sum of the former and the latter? 9.3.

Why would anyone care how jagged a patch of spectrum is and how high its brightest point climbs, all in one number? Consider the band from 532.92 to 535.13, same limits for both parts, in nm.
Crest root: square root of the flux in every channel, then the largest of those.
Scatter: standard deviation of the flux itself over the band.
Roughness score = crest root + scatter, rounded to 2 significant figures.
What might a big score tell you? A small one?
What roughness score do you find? 5.8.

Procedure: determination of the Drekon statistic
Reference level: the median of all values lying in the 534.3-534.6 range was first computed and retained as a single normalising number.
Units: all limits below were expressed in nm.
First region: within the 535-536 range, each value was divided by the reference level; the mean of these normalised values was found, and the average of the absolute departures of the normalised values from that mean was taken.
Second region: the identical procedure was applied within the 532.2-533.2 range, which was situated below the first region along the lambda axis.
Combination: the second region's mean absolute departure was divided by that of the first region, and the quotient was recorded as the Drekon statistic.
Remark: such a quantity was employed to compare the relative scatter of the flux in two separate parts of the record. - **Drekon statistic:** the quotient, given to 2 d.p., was 0.80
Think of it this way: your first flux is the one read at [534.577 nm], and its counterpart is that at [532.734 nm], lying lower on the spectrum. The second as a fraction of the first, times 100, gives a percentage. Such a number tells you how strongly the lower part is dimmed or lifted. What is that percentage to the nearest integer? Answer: 111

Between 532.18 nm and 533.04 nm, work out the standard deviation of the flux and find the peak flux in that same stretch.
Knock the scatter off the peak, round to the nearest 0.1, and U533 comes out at 10.6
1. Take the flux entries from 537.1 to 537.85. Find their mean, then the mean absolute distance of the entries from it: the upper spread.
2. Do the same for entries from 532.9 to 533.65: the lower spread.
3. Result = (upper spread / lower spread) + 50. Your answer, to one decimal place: 50.6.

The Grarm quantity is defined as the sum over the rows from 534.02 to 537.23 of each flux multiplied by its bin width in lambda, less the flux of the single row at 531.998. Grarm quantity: 27.7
